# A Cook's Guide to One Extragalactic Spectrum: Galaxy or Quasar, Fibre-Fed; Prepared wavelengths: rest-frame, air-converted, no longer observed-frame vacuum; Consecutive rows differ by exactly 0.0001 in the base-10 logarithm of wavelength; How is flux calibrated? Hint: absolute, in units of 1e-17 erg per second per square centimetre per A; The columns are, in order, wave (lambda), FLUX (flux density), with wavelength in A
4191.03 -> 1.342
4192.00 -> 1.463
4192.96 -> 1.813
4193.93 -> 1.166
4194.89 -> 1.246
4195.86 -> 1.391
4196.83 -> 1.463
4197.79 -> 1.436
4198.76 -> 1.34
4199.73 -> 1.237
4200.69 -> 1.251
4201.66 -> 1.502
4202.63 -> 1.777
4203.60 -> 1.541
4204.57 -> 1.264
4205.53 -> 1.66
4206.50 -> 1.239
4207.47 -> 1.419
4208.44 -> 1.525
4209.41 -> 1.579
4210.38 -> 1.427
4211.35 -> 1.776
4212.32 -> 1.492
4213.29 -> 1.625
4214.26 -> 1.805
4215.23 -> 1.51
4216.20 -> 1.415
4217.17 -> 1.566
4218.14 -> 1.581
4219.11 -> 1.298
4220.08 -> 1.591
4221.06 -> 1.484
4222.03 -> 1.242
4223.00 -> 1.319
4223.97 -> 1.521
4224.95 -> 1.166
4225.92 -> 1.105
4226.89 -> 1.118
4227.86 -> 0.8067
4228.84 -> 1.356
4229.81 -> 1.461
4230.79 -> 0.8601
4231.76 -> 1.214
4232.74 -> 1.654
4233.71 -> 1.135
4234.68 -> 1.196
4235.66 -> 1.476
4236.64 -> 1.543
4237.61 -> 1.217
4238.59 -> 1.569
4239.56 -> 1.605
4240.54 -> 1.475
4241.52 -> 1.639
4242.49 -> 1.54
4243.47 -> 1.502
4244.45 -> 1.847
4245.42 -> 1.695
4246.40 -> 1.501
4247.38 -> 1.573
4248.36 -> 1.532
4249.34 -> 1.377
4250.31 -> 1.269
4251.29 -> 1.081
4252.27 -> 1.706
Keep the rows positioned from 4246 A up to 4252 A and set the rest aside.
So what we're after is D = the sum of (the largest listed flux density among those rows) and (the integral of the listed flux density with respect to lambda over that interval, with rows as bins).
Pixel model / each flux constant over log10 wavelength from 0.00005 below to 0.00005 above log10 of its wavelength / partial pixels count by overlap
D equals 10.0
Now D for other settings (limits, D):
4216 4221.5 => 9.8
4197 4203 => 10.3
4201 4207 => 10.7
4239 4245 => 11.5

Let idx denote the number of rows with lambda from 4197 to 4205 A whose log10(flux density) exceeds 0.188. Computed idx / 1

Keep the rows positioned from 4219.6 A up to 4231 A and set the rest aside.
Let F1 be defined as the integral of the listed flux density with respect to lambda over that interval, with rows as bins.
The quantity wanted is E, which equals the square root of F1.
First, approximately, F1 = 14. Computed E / 3.8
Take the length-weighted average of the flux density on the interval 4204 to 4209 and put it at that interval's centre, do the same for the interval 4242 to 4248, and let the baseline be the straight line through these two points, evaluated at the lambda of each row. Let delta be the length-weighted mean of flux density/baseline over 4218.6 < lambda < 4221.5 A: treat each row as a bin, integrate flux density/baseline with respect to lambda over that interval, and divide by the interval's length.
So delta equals 0.98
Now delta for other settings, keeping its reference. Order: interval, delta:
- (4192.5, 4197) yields 1.03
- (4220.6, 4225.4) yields 0.90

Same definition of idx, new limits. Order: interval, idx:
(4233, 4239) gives 2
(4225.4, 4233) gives 1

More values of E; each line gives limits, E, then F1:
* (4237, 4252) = 4.7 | 22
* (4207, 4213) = 3.0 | 9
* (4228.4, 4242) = 4.3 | 19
